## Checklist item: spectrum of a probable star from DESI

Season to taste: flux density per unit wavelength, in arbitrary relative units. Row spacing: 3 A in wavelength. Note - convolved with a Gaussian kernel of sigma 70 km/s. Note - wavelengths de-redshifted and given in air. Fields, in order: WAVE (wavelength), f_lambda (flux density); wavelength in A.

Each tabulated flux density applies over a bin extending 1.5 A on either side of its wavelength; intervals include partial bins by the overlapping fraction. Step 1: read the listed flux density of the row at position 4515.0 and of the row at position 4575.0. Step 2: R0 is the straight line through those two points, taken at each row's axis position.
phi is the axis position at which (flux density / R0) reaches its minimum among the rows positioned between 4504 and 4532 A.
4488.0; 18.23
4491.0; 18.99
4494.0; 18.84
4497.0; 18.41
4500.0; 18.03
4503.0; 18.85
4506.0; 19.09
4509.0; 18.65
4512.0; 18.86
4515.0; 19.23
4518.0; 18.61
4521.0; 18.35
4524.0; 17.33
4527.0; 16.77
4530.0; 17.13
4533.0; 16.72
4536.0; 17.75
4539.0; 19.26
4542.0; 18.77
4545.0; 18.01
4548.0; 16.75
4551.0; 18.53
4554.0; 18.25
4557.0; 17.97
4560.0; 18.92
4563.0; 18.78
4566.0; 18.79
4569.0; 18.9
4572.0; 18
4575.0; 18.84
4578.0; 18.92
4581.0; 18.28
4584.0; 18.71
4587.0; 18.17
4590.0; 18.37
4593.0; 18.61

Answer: 4527.0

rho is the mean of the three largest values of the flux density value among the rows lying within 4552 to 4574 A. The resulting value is 18.9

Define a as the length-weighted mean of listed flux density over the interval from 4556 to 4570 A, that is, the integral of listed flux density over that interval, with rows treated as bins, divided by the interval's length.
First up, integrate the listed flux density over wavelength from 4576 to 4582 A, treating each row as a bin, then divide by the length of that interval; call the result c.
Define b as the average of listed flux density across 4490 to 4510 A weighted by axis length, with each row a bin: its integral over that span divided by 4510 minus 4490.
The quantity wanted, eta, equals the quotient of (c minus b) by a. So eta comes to -0.002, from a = 18.7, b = 18.7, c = 18.6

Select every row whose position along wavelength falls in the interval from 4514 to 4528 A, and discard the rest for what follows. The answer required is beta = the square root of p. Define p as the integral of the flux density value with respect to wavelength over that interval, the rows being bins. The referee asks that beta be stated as 15.9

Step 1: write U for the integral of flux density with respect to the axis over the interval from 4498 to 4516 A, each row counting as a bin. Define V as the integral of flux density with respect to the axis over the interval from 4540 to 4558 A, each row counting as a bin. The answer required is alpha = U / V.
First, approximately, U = 338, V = 325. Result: 1.038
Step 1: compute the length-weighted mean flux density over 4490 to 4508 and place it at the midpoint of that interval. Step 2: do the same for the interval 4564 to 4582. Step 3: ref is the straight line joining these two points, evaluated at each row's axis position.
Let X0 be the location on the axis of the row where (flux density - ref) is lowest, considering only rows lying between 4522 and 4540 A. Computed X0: 4533.0 A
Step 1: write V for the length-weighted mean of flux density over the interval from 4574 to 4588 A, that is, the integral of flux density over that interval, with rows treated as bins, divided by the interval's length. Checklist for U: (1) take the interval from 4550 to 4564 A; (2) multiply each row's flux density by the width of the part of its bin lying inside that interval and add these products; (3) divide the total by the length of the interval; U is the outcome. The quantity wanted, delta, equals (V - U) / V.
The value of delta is 0.01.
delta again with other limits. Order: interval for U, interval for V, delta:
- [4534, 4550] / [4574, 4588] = 0.03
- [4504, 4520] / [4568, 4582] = -0.02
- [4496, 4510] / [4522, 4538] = -0.08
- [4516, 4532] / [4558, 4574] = 0.05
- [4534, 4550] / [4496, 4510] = 0.03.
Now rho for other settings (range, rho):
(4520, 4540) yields 18.5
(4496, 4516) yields 19.1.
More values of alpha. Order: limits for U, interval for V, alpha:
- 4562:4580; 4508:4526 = 1.013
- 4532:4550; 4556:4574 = 0.965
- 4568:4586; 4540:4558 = 1.028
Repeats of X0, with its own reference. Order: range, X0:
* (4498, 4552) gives 4533.0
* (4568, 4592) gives 4572.0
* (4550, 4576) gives 4557.0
